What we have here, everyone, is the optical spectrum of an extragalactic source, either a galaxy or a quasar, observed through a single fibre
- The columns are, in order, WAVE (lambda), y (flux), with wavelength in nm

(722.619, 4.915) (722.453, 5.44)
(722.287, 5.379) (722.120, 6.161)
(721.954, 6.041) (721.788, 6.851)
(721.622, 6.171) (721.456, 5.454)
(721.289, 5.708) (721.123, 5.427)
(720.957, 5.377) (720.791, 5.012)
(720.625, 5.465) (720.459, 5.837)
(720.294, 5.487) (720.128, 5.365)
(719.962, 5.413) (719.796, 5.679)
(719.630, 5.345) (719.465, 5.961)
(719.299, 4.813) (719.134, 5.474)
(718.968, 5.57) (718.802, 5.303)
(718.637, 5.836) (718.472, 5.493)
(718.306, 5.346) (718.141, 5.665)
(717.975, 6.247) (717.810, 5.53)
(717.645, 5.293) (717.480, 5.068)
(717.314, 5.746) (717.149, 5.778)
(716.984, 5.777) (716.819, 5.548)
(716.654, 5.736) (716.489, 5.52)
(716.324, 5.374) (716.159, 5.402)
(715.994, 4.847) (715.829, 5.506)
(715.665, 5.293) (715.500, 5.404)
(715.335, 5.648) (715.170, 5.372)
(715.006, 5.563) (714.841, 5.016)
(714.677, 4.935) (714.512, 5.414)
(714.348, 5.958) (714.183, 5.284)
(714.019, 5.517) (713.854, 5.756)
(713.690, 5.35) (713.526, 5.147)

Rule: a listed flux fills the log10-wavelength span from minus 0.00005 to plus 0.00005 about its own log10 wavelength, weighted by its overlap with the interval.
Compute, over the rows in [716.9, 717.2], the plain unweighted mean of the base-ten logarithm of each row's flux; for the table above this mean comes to 0.76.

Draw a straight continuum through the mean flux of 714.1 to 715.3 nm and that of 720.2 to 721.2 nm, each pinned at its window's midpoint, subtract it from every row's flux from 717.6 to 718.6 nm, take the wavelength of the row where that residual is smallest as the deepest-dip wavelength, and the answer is 717.645 nm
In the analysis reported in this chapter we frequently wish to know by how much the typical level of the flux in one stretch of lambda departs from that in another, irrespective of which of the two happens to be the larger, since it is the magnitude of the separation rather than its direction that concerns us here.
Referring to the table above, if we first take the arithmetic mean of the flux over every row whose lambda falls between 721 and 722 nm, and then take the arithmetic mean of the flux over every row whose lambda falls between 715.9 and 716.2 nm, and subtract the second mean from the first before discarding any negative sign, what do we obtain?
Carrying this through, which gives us 0.82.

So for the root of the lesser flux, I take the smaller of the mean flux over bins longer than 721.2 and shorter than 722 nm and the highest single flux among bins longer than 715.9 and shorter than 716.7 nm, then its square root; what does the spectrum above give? 2.39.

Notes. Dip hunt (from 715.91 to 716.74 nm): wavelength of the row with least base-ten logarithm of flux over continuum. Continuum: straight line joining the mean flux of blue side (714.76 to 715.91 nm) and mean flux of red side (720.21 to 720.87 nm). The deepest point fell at 715.994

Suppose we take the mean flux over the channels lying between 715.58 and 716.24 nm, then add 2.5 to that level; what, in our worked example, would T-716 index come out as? 7.76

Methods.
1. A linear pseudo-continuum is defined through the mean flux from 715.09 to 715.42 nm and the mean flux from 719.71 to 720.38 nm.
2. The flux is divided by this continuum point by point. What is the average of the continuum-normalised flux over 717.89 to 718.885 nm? 1.03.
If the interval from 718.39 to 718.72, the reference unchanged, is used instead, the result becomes 1.03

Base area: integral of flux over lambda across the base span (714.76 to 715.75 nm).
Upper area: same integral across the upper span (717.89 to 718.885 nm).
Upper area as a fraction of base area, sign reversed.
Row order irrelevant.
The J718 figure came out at -1.054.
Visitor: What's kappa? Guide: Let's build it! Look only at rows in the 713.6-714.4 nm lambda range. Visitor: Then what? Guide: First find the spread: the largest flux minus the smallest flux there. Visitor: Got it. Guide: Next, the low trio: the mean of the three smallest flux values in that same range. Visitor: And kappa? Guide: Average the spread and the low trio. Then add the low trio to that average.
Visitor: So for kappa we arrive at 8.41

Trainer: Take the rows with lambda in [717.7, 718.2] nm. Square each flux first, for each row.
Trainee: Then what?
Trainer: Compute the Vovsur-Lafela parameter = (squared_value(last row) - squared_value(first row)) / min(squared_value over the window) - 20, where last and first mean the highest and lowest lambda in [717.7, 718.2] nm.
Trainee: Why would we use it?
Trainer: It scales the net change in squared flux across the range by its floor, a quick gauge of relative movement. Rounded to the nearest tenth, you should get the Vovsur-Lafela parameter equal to -20.0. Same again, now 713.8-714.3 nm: -20.2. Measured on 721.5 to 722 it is -20.0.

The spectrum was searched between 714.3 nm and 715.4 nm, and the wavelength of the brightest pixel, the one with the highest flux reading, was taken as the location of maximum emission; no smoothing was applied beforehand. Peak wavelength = 714.348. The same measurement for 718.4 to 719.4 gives 718.637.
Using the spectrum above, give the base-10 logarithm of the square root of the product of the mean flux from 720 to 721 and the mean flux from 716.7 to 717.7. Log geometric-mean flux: 0.739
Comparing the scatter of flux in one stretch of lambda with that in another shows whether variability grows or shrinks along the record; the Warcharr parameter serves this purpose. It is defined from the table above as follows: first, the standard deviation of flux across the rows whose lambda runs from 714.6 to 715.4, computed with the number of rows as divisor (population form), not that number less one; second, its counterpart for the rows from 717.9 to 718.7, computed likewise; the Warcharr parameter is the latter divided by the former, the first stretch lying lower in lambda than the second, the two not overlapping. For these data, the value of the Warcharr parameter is 1.09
